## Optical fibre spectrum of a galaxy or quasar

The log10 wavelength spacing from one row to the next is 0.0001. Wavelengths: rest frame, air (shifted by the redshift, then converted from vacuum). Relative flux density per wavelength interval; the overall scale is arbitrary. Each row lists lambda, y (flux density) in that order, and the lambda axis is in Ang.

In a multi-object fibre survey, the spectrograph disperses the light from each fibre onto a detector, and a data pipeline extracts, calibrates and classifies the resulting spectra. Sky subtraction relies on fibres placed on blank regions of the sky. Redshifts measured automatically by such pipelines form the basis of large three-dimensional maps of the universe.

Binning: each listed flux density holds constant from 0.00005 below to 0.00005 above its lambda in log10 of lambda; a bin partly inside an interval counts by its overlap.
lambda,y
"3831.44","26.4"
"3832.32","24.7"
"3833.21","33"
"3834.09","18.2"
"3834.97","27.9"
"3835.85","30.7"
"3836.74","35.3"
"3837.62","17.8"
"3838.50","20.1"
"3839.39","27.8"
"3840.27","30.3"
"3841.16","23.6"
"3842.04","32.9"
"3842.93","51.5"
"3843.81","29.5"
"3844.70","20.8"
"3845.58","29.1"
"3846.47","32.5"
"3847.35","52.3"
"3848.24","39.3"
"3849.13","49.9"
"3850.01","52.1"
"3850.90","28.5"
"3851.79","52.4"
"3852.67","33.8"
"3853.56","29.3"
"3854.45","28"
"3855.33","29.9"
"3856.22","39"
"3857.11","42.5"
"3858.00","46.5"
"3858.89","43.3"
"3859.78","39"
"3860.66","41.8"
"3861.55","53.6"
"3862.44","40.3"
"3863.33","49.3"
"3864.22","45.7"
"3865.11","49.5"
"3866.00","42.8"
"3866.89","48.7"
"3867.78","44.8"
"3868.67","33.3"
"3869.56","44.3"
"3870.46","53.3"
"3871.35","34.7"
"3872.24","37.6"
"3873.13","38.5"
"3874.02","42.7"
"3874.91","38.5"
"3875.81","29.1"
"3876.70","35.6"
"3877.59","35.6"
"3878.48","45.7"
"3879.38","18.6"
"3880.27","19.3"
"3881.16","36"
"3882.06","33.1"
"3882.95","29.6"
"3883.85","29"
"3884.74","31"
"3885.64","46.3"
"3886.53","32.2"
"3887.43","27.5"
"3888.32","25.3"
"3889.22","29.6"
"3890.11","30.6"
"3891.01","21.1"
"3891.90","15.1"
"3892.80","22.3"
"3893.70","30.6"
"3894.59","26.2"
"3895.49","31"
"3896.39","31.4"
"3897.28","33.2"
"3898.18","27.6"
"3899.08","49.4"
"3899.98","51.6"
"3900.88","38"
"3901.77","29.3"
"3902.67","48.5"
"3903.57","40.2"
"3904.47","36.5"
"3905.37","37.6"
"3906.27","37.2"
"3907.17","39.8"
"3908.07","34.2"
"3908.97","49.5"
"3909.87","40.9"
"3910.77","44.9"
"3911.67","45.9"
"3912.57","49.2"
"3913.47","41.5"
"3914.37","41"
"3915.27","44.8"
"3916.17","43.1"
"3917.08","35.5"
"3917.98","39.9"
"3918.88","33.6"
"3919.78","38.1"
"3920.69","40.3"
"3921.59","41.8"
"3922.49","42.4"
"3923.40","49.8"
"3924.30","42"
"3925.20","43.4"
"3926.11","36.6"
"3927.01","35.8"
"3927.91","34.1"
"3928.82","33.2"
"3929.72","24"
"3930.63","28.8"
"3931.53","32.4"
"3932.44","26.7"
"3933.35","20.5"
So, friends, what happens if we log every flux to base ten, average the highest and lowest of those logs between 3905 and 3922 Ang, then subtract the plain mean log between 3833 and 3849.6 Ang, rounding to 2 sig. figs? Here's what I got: 0.13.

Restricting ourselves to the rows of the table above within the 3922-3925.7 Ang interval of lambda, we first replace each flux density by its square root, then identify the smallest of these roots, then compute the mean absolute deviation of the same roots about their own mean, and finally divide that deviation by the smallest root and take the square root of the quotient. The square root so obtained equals 0.18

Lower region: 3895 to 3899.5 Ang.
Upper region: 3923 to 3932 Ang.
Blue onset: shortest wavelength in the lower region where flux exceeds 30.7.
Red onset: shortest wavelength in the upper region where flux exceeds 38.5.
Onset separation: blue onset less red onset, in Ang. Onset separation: -27.9 Ang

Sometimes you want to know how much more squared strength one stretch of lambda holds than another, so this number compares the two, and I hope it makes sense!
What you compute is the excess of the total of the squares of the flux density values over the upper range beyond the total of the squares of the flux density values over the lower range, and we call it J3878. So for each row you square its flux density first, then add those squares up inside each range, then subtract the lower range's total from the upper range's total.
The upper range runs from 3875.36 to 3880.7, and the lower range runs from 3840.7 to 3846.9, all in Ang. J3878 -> -1309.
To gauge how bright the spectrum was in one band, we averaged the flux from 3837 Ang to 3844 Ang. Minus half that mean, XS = -15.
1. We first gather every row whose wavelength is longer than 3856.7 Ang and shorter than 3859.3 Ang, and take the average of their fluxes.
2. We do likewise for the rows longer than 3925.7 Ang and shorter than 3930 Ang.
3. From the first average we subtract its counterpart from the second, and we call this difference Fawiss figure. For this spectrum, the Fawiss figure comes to 11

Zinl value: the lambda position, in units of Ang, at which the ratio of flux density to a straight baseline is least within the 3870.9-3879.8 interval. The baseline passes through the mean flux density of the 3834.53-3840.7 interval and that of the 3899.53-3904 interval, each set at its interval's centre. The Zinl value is 3879.38 Ang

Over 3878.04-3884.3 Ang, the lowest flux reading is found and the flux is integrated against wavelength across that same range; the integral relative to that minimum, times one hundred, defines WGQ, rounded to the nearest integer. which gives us 1015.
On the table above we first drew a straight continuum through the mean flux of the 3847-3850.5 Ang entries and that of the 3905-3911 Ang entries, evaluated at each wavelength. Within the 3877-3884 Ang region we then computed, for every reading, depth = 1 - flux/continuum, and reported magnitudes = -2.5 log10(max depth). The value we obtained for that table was 0.59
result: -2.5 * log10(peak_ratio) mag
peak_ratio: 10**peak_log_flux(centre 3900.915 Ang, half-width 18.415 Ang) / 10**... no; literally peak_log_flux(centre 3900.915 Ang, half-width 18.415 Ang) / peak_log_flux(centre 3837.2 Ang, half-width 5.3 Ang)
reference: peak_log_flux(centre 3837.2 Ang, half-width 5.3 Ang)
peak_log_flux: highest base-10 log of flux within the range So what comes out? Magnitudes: -0.11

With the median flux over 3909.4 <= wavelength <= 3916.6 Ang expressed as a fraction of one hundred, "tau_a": 0.44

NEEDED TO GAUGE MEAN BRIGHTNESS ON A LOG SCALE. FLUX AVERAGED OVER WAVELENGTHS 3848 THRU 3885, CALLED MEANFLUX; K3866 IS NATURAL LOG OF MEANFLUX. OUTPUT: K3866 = 3.66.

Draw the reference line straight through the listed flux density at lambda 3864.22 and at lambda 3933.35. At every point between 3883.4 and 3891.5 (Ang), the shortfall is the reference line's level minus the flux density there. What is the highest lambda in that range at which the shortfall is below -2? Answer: 3885.64 Ang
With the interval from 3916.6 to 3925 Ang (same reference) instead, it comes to 3924.30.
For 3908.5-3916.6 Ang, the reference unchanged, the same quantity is 3916.17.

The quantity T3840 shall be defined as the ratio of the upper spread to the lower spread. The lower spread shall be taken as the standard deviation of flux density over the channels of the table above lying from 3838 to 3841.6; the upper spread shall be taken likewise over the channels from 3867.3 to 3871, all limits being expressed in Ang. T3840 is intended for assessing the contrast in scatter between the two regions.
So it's 1.8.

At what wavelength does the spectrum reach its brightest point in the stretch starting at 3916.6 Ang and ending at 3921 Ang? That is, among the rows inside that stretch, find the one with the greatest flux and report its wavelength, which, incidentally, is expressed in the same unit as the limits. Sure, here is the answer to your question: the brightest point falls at 3920.69 Ang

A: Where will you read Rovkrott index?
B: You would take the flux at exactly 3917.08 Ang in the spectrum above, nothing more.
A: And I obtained 35.5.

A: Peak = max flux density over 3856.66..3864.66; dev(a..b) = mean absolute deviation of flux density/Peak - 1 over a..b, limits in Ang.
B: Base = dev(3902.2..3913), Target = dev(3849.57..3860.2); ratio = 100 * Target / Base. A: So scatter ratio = 158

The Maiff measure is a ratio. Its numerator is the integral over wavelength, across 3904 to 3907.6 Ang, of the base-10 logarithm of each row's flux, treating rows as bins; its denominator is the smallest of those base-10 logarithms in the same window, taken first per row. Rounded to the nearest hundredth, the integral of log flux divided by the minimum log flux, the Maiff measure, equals 3.63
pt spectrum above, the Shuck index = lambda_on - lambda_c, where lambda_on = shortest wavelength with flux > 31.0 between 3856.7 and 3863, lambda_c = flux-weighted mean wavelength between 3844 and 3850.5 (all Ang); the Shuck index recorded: 9.3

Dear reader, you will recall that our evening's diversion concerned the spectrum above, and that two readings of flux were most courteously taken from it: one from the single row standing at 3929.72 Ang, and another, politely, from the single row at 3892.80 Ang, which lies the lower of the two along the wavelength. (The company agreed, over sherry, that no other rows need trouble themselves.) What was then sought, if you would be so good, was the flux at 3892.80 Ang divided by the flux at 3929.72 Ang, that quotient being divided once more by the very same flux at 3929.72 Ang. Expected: 0.039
